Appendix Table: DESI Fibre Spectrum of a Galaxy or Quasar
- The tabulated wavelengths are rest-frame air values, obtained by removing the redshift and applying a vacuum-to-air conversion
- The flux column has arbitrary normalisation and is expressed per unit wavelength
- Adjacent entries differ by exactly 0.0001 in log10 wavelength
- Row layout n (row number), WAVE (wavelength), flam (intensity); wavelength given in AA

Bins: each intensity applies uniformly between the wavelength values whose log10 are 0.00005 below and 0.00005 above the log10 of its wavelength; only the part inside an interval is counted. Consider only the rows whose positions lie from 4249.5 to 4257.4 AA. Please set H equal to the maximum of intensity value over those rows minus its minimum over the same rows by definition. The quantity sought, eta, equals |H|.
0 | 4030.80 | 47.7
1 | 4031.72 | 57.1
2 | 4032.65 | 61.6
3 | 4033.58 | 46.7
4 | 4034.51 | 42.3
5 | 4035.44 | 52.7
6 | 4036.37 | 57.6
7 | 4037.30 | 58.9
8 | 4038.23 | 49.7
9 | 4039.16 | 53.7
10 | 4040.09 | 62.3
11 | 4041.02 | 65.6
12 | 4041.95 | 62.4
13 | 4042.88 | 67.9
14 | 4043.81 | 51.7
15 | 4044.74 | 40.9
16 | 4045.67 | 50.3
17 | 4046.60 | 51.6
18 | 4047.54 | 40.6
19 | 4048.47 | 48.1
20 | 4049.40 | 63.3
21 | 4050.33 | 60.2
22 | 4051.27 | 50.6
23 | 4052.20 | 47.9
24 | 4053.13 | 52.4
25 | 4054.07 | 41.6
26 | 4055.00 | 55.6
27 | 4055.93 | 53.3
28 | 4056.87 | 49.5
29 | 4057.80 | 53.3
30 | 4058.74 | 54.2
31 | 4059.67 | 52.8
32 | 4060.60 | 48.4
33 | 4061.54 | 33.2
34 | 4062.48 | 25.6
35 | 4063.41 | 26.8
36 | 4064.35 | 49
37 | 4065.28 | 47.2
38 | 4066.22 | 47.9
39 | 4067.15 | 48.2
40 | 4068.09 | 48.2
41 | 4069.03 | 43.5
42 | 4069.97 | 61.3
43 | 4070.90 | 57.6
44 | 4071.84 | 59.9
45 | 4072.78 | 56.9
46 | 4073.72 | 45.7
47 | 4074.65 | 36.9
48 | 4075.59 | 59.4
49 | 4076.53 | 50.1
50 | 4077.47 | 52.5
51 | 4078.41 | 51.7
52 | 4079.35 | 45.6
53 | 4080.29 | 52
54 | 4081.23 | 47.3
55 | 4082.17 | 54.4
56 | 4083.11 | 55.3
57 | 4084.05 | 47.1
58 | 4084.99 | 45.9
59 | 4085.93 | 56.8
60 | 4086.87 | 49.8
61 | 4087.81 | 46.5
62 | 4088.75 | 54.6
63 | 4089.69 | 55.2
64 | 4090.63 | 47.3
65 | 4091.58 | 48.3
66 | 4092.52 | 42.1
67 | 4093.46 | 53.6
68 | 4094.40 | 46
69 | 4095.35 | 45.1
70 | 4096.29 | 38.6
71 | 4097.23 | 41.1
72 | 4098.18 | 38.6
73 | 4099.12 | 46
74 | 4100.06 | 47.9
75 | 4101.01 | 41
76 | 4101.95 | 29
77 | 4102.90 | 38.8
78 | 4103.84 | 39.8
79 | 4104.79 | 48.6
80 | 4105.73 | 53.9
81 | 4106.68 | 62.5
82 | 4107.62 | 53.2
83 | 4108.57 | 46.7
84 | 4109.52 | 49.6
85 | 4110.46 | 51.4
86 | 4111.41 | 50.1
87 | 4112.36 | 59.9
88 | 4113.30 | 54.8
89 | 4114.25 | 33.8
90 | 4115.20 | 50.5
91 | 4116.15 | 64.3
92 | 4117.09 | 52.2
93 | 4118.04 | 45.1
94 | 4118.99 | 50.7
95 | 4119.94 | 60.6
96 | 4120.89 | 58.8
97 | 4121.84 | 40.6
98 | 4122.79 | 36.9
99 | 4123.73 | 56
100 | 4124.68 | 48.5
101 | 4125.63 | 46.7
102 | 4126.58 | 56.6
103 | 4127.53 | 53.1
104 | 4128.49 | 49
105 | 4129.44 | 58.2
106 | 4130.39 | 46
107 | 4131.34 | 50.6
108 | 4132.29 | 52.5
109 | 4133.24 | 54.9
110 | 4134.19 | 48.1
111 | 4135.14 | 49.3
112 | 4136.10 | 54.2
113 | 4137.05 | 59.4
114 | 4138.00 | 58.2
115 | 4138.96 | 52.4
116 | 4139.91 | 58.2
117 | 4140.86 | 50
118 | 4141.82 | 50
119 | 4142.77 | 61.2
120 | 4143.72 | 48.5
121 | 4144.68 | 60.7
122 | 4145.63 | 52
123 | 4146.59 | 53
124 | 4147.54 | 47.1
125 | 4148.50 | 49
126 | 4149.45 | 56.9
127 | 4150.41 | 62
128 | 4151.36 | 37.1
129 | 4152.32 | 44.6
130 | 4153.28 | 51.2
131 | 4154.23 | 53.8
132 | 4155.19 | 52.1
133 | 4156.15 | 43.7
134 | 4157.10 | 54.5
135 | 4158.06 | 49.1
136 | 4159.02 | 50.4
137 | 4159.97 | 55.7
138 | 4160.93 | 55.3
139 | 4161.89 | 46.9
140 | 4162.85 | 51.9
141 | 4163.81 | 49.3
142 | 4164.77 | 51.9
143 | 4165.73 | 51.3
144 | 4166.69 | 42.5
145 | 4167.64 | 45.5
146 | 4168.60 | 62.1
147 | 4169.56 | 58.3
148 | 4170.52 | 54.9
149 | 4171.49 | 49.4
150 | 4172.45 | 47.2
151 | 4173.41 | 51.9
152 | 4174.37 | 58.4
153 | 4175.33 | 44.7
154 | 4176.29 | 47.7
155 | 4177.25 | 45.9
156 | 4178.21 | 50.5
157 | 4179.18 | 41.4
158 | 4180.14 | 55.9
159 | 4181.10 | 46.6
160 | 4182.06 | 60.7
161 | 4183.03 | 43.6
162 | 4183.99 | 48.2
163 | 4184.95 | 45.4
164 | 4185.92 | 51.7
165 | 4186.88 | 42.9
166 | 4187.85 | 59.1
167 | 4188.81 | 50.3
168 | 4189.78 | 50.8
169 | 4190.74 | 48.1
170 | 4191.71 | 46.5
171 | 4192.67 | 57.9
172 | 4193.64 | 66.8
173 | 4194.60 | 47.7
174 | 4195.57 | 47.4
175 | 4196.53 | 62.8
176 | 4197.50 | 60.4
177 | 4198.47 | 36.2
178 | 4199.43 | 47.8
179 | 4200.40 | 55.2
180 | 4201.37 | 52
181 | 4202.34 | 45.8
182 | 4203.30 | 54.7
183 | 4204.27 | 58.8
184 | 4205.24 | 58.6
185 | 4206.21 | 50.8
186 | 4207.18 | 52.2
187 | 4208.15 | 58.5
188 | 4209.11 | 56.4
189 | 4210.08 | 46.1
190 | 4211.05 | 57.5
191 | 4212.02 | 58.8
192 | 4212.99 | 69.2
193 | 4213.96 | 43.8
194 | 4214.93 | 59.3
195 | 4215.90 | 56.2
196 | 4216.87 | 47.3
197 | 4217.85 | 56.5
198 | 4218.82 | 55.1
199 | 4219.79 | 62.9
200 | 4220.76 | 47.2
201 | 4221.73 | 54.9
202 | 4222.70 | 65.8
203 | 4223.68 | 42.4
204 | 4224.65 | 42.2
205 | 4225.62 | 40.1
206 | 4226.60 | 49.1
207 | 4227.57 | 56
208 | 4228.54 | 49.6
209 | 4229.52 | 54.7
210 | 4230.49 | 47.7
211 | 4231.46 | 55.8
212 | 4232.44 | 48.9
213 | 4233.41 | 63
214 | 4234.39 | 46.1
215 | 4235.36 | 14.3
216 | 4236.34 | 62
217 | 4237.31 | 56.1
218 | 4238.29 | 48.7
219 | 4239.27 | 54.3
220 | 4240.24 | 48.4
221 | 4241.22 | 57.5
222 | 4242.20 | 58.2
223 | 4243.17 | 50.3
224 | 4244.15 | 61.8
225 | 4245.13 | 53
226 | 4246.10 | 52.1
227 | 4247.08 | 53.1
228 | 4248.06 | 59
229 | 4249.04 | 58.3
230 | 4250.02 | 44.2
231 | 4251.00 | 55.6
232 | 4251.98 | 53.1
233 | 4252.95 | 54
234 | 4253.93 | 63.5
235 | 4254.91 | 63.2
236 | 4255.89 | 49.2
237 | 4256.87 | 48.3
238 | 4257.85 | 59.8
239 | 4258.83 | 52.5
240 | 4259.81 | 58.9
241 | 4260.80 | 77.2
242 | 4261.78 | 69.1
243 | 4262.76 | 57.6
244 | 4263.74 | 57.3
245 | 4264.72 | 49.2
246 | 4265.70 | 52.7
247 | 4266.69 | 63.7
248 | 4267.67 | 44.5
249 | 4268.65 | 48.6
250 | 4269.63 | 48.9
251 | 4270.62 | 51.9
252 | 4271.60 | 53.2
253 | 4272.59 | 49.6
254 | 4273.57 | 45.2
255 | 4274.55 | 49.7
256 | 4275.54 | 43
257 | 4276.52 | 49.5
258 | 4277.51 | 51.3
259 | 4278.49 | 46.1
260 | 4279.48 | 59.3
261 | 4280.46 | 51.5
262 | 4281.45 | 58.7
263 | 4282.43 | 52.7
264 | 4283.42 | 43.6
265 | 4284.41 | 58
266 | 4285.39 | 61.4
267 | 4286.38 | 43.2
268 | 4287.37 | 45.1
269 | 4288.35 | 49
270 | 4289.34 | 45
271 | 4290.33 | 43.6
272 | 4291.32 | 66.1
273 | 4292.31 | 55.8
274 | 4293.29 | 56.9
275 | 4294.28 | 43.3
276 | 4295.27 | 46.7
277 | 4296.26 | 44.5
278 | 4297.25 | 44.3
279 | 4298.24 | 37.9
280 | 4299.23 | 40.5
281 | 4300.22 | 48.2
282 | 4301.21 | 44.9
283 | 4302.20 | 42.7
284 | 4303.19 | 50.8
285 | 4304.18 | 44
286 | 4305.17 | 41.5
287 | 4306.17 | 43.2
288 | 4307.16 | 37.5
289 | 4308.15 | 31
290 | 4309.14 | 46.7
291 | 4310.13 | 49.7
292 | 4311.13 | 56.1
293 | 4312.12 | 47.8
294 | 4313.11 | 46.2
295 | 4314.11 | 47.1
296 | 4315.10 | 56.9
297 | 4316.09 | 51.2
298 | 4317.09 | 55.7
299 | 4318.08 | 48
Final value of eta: 19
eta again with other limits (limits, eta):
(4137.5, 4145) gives 13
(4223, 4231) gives 16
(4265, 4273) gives 19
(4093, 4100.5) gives 15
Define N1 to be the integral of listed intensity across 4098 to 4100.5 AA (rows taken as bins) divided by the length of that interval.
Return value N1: 45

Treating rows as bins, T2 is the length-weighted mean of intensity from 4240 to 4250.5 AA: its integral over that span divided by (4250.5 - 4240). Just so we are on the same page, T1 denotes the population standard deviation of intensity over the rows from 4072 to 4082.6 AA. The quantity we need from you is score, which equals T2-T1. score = 48.4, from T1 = 5.91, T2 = 54.3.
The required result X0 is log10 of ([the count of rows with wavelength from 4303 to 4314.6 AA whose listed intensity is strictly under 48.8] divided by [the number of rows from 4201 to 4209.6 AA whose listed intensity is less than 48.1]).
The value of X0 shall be 0.95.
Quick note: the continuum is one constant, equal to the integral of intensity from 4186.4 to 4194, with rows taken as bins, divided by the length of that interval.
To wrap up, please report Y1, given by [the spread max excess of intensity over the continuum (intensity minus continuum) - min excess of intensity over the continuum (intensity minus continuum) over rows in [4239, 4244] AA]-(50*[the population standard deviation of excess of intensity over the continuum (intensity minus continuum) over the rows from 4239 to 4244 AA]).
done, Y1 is -183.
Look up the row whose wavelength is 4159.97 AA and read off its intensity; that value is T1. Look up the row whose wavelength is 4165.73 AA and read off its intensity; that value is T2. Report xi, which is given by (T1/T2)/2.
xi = 0.54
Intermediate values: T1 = 55.7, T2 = 51.3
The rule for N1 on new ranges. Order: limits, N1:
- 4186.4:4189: 51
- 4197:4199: 48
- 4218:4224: 55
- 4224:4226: 41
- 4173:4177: 50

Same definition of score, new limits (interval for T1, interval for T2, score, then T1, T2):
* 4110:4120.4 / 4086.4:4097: 39.9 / 7.87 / 47.8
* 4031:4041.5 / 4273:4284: 43.4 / 6.74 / 50.1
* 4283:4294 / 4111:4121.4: 44.9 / 7.89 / 52.8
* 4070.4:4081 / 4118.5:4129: 44.0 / 6.63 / 50.7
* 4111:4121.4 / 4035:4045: 48.9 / 8.10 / 57.0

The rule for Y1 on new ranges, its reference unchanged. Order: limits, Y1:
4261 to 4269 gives -361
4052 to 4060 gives -188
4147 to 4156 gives -315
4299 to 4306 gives -161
